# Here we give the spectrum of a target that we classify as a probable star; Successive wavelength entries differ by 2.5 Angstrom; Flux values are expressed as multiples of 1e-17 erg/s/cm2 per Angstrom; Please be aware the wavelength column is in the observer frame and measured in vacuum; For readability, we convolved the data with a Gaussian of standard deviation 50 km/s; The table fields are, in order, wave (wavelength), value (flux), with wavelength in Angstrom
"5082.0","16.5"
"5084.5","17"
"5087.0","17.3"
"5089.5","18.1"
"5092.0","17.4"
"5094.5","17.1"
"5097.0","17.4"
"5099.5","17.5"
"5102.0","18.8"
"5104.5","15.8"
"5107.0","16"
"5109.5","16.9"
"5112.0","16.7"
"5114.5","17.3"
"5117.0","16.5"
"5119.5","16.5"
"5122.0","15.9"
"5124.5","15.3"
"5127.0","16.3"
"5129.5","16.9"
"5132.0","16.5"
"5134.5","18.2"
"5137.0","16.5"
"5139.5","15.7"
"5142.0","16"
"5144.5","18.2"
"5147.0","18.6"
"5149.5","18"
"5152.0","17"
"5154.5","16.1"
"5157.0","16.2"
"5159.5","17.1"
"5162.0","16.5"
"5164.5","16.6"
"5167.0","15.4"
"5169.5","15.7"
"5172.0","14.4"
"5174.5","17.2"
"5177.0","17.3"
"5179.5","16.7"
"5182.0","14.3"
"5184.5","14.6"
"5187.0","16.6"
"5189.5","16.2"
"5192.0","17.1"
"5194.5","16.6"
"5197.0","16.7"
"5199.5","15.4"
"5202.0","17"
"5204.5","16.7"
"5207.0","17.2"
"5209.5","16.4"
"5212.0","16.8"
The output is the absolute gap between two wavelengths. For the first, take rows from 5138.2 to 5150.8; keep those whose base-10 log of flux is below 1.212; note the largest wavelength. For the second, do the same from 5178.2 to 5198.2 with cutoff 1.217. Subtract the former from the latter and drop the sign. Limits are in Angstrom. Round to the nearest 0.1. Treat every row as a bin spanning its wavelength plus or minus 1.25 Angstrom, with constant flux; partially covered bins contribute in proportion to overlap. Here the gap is 47.5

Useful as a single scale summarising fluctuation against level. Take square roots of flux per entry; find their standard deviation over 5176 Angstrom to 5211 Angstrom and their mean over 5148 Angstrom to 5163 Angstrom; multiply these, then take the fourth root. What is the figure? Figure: 0.83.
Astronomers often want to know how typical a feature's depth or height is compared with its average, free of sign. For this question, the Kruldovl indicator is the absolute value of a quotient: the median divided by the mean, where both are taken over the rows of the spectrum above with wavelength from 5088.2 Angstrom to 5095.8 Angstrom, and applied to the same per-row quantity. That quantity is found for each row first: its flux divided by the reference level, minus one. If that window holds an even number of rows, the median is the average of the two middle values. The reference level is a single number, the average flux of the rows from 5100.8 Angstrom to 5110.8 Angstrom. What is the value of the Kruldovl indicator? 0.80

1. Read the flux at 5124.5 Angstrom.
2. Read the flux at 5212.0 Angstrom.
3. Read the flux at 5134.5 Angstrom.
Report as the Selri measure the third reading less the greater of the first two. 1.40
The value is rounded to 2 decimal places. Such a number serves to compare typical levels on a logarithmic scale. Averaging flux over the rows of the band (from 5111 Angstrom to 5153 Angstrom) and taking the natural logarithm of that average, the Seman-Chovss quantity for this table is 2.82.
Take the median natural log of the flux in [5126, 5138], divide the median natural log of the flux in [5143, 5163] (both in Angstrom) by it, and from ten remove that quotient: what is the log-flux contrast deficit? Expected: 8.99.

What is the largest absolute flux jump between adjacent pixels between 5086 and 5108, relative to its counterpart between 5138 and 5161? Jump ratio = 1.4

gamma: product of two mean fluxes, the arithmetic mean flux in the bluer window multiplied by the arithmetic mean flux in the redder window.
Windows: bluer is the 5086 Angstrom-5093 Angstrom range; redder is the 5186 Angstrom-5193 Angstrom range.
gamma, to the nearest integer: 293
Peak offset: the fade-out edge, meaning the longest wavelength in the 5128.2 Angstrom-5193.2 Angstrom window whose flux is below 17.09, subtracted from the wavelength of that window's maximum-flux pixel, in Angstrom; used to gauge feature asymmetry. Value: -42.5 Angstrom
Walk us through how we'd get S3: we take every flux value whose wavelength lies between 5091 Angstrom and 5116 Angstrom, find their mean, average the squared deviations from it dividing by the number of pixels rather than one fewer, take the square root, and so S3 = 0.80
